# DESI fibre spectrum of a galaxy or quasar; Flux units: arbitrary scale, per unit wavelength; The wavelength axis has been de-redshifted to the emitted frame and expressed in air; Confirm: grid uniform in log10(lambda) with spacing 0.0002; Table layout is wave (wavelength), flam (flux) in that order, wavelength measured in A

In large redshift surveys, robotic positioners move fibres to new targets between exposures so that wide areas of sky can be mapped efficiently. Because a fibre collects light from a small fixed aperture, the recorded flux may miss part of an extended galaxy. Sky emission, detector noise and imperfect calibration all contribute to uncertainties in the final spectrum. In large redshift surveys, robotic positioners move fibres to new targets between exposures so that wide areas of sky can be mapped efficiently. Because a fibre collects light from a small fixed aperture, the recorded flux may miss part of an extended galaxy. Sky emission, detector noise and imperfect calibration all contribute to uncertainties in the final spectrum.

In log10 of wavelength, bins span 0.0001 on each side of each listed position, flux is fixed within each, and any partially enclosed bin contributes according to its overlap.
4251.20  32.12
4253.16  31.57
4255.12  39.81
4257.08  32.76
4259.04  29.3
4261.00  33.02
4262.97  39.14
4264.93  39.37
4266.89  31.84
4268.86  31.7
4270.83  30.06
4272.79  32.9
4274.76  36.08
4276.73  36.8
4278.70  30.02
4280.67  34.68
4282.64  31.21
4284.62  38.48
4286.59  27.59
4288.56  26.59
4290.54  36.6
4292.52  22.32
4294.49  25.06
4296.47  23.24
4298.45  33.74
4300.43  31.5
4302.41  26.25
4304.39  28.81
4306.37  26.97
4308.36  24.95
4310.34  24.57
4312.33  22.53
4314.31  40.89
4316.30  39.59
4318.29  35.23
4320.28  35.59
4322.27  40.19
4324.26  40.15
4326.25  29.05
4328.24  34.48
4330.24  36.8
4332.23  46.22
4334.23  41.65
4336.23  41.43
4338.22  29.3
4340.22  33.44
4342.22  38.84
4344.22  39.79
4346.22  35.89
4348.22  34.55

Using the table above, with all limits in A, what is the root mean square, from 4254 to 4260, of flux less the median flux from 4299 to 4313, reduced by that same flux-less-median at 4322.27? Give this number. -5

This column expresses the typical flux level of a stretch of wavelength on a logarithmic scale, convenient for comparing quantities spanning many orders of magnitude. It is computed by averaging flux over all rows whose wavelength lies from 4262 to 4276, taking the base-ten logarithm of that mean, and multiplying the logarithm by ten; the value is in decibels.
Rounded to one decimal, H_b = 15.4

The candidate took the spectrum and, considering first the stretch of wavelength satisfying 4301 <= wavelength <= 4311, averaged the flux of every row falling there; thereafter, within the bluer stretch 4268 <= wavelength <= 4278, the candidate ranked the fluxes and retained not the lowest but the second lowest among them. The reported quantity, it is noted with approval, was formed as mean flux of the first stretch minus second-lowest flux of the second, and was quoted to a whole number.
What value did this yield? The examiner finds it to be -5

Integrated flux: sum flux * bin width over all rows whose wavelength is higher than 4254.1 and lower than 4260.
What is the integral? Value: 200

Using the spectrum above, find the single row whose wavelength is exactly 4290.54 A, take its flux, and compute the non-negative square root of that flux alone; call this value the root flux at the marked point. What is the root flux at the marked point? 6.05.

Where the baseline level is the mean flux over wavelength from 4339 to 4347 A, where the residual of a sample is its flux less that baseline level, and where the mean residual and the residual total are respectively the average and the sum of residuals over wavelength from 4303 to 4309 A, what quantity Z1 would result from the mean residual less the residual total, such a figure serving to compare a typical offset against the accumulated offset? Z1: 20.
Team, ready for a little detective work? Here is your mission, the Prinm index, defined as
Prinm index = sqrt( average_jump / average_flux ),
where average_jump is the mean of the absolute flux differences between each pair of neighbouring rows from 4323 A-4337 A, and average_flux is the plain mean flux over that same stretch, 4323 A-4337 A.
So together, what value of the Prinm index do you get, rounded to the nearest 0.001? 0.378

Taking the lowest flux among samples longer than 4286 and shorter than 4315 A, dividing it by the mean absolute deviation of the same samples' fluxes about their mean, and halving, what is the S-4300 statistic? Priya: 2.7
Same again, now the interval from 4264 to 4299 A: 2.8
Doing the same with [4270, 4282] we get 6.2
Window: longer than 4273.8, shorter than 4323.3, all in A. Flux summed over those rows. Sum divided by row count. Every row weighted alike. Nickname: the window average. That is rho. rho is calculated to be 31.2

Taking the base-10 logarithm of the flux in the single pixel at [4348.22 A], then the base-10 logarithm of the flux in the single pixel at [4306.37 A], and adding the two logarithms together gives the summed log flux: 2.97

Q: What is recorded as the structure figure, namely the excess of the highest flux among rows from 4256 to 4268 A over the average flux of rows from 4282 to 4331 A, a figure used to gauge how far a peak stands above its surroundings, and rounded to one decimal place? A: 8.1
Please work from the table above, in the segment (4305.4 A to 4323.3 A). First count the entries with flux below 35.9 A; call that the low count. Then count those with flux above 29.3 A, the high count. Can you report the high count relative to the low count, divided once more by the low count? 0.14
